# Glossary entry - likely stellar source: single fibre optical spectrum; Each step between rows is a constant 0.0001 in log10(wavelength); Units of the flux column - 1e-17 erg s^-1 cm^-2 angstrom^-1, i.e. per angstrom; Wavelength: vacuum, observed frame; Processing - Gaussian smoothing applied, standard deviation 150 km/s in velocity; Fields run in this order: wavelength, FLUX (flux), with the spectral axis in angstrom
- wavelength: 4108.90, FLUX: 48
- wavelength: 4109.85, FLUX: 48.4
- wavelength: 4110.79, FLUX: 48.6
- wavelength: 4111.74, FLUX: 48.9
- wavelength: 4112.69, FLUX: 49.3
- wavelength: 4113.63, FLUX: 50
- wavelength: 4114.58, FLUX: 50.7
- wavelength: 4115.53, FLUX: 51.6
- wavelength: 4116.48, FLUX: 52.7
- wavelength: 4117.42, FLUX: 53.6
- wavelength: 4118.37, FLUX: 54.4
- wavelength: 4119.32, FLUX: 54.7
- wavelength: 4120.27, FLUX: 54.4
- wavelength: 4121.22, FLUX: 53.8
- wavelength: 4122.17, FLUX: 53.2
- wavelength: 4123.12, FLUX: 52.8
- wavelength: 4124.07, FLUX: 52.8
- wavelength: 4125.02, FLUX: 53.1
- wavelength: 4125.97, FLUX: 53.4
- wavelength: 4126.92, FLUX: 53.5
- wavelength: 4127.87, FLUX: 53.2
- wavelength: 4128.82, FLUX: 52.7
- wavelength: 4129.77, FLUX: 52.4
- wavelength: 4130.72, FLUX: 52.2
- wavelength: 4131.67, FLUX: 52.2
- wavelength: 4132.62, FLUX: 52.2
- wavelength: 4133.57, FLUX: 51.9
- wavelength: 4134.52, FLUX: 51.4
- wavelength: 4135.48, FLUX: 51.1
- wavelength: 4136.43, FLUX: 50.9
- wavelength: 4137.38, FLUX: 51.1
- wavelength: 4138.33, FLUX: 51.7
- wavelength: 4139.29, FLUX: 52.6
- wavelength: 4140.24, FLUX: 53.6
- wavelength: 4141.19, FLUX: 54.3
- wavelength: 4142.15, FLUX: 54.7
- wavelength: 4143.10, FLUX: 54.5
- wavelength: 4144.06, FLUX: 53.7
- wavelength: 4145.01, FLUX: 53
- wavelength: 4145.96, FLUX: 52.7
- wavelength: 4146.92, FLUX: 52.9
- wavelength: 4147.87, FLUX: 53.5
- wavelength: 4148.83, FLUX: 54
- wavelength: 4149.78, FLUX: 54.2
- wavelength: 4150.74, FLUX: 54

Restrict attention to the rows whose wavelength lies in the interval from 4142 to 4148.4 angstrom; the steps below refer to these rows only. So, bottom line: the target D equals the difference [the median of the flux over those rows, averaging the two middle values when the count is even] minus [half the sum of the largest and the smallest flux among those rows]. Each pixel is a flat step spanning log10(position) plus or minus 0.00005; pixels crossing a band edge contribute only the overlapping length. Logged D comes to -0.20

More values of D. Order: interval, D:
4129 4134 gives 0.05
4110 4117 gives -0.65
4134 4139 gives -0.20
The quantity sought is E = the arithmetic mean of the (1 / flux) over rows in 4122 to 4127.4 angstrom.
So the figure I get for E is 0.0188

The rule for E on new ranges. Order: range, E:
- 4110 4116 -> 0.0201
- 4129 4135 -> 0.0192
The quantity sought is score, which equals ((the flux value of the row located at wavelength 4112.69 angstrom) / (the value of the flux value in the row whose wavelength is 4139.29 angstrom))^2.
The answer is 0.88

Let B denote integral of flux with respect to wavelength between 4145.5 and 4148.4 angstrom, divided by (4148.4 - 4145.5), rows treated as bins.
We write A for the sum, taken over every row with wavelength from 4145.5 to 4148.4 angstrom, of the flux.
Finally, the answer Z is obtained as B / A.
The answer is 0.33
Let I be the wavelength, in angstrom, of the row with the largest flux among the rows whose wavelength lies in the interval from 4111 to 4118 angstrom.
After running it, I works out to 4117.42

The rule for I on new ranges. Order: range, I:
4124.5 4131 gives 4126.92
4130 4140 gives 4139.29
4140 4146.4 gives 4142.15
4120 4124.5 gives 4120.27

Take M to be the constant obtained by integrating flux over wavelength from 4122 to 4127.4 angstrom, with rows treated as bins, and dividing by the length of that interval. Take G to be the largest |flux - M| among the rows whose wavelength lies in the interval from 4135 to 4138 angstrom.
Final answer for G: 2.2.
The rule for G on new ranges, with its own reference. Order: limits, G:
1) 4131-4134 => 1.2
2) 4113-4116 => 3.1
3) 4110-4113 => 4.5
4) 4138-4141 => 1.4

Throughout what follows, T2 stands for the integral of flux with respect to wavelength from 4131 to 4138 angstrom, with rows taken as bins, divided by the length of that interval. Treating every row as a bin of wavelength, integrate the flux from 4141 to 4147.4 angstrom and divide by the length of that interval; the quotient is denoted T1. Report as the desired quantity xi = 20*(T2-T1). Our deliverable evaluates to -41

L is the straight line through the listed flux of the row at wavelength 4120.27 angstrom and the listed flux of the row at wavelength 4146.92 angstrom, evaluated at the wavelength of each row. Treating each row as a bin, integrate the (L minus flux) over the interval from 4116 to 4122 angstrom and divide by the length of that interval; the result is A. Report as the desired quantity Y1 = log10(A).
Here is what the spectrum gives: -0.2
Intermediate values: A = 0.6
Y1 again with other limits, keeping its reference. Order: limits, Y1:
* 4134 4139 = 0.3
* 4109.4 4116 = 0.7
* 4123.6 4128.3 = -0.1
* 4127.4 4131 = 0.1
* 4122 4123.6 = 0.1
